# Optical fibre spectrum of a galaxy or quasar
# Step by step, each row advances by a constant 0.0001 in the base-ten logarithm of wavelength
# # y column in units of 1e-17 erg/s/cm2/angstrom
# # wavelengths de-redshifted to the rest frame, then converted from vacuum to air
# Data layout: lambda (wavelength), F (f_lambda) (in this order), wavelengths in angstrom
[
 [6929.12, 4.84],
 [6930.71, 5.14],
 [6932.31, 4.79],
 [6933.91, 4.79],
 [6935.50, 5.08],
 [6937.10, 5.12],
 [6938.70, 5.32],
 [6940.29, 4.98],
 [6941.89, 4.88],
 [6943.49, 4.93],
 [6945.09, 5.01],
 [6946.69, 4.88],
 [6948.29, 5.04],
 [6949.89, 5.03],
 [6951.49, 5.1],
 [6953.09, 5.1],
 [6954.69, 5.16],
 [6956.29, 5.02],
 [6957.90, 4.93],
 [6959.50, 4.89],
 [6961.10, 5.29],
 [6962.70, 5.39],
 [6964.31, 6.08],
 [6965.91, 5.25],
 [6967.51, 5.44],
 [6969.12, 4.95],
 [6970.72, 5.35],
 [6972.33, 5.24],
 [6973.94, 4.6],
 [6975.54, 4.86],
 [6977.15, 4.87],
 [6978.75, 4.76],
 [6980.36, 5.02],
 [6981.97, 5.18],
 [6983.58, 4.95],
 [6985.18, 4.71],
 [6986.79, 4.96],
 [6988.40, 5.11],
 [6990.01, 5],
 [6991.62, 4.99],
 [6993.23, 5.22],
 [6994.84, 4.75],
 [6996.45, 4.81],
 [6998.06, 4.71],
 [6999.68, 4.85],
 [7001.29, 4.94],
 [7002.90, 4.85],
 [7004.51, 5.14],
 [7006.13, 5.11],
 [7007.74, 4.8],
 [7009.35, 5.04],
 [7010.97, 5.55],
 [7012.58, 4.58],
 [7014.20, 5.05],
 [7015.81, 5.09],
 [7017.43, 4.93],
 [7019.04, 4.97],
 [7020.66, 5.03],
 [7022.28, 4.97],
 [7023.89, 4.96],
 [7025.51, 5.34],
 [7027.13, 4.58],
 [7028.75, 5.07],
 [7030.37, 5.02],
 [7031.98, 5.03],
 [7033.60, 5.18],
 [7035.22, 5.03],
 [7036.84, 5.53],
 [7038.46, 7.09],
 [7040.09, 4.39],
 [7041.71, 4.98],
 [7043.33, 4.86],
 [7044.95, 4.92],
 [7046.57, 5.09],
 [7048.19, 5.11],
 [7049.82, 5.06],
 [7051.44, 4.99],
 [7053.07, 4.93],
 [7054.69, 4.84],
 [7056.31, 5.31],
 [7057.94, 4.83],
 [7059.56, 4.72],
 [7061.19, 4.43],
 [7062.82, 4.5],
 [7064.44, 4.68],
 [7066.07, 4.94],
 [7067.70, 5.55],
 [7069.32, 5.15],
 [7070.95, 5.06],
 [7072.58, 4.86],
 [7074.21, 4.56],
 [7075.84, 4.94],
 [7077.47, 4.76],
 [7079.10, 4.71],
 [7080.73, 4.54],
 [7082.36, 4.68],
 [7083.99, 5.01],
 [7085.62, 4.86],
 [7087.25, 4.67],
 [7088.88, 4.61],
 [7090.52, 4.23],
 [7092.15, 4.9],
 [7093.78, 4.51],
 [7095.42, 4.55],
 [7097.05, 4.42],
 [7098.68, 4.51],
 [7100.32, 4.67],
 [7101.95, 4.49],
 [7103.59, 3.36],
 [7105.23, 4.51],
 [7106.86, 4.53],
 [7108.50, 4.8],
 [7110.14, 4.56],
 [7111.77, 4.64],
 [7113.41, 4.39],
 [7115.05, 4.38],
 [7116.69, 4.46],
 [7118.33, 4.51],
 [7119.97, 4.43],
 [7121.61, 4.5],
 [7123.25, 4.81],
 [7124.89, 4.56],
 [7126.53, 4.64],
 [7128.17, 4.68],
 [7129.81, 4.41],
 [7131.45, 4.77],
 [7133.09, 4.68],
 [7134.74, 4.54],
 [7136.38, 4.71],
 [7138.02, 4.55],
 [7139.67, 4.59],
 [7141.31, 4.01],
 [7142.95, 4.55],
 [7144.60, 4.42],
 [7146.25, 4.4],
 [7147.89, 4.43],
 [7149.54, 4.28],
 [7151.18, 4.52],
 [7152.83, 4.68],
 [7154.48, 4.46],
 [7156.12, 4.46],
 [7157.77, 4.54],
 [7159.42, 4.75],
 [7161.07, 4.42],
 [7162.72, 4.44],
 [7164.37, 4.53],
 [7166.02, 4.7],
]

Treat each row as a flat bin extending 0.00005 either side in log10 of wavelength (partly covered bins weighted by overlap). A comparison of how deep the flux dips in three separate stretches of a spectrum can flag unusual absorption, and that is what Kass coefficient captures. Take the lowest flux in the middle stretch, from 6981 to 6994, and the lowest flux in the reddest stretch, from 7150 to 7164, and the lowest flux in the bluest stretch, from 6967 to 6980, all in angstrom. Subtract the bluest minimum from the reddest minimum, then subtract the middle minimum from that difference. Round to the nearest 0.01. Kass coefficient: -4.89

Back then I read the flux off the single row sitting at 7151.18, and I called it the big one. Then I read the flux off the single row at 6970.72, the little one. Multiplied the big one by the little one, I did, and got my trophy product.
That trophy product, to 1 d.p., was 24.2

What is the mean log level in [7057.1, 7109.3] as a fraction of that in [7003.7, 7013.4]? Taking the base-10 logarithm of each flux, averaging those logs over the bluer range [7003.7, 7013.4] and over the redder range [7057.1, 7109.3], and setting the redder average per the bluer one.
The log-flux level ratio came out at 0.95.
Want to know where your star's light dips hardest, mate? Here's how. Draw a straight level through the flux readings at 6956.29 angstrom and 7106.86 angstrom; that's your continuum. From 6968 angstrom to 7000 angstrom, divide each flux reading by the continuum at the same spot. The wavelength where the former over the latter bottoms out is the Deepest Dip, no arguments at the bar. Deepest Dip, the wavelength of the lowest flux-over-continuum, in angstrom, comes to 6973.94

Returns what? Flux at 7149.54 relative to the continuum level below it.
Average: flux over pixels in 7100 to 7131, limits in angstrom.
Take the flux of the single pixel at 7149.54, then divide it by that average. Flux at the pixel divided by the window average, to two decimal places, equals 0.95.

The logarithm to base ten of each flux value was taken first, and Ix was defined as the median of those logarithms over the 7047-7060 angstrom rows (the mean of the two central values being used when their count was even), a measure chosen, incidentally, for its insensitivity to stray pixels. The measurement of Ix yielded 0.70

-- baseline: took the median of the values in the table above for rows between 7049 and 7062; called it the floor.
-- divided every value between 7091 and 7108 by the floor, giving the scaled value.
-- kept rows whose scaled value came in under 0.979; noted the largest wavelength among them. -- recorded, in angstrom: 7106.86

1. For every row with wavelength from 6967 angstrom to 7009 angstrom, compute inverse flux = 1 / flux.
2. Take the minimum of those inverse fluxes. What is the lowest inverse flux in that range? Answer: 0.184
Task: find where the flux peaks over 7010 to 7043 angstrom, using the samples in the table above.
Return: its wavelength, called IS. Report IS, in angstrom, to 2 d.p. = 7038.46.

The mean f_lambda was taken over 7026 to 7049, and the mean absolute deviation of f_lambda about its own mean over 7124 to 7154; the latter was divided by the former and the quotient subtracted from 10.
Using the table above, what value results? 9.97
